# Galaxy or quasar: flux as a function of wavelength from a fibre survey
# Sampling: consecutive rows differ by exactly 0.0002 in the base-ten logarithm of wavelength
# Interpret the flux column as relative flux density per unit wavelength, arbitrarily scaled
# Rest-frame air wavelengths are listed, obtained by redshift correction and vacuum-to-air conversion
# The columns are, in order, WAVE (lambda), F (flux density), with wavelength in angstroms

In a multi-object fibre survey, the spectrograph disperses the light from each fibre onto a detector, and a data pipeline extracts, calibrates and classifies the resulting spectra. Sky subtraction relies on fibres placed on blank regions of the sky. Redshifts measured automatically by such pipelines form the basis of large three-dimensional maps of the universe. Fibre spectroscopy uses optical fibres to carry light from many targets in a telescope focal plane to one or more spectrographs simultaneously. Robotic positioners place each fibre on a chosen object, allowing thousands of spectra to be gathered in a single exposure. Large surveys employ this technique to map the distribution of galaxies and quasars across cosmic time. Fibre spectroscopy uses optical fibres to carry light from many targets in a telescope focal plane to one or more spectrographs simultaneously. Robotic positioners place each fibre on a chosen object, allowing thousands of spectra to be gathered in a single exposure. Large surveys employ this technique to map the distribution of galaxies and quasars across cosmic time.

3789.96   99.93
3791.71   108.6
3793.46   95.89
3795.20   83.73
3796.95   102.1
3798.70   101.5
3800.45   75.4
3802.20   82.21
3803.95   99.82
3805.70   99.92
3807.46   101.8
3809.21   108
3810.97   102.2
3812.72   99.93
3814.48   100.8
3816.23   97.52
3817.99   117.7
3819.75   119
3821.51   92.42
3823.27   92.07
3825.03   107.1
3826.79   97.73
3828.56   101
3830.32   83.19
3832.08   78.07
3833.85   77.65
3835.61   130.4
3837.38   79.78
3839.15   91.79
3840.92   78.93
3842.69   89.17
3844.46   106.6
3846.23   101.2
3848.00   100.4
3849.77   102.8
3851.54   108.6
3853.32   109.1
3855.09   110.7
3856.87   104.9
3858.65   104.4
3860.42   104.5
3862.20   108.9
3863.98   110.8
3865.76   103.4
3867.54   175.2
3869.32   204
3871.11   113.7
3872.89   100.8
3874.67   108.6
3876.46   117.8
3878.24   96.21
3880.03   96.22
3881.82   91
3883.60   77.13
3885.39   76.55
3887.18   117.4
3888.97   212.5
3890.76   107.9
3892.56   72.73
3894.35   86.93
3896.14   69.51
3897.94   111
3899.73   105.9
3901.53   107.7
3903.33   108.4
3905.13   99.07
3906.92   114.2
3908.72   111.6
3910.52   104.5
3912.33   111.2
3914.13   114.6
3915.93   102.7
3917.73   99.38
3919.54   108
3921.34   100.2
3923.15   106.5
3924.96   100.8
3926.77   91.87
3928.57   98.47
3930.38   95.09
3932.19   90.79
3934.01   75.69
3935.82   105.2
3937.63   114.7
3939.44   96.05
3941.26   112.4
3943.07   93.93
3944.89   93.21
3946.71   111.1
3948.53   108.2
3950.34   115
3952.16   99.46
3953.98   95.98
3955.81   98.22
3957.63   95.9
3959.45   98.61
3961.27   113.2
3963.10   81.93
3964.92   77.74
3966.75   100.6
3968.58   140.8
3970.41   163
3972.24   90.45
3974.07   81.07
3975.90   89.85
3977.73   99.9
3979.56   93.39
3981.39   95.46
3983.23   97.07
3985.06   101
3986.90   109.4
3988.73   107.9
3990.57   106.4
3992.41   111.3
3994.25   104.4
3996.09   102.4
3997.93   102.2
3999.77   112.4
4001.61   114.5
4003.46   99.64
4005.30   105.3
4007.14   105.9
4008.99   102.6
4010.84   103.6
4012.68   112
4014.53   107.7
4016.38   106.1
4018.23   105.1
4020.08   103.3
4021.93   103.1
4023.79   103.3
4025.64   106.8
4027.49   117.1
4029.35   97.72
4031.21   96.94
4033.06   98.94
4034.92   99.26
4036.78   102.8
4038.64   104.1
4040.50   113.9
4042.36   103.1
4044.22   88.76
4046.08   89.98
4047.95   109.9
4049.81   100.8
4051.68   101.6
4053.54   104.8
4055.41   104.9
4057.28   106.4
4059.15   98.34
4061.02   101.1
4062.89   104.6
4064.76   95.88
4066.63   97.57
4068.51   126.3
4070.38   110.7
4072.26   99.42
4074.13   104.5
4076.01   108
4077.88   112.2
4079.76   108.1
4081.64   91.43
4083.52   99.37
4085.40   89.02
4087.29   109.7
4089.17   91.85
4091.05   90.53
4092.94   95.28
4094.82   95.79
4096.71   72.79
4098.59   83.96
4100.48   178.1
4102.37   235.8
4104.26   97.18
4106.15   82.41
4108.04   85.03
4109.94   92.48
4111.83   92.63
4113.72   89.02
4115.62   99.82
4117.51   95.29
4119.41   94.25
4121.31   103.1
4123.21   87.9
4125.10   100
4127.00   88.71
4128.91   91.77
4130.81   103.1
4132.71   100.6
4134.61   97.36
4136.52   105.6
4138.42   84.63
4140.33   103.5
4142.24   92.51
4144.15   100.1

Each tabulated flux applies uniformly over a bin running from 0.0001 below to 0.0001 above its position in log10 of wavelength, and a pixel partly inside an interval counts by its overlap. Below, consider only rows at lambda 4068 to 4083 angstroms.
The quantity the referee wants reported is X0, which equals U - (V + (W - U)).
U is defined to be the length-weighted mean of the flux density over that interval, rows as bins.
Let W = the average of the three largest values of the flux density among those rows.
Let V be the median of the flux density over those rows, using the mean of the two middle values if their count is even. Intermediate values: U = 107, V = 108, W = 116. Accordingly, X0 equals -11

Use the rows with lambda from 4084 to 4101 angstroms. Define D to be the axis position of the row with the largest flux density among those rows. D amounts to 4100.48 angstroms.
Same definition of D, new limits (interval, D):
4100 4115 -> 4102.37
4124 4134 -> 4130.81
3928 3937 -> 3935.82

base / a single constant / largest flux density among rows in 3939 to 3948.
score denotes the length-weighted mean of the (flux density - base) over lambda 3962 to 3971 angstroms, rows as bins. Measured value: -1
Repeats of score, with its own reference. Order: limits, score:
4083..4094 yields -17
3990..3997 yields -6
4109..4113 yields -20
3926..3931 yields -17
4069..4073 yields -5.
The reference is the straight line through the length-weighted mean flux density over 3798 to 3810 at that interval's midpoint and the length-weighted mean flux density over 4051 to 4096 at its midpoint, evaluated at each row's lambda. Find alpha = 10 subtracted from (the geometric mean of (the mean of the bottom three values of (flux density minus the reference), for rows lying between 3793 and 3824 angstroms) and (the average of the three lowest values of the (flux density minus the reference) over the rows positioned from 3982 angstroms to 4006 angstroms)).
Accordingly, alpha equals -7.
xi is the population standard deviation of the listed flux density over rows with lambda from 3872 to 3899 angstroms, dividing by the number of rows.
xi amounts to 33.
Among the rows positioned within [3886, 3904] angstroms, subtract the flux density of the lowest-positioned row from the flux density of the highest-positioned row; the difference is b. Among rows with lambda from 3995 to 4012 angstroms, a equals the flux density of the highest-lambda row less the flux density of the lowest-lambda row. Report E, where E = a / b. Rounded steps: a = 1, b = -9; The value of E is -0.1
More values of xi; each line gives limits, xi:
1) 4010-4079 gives 7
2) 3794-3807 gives 10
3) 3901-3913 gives 5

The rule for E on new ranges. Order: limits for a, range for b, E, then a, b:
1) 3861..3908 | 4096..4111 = 0.3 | 5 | 20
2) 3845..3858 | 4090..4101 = 0.0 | 4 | 88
